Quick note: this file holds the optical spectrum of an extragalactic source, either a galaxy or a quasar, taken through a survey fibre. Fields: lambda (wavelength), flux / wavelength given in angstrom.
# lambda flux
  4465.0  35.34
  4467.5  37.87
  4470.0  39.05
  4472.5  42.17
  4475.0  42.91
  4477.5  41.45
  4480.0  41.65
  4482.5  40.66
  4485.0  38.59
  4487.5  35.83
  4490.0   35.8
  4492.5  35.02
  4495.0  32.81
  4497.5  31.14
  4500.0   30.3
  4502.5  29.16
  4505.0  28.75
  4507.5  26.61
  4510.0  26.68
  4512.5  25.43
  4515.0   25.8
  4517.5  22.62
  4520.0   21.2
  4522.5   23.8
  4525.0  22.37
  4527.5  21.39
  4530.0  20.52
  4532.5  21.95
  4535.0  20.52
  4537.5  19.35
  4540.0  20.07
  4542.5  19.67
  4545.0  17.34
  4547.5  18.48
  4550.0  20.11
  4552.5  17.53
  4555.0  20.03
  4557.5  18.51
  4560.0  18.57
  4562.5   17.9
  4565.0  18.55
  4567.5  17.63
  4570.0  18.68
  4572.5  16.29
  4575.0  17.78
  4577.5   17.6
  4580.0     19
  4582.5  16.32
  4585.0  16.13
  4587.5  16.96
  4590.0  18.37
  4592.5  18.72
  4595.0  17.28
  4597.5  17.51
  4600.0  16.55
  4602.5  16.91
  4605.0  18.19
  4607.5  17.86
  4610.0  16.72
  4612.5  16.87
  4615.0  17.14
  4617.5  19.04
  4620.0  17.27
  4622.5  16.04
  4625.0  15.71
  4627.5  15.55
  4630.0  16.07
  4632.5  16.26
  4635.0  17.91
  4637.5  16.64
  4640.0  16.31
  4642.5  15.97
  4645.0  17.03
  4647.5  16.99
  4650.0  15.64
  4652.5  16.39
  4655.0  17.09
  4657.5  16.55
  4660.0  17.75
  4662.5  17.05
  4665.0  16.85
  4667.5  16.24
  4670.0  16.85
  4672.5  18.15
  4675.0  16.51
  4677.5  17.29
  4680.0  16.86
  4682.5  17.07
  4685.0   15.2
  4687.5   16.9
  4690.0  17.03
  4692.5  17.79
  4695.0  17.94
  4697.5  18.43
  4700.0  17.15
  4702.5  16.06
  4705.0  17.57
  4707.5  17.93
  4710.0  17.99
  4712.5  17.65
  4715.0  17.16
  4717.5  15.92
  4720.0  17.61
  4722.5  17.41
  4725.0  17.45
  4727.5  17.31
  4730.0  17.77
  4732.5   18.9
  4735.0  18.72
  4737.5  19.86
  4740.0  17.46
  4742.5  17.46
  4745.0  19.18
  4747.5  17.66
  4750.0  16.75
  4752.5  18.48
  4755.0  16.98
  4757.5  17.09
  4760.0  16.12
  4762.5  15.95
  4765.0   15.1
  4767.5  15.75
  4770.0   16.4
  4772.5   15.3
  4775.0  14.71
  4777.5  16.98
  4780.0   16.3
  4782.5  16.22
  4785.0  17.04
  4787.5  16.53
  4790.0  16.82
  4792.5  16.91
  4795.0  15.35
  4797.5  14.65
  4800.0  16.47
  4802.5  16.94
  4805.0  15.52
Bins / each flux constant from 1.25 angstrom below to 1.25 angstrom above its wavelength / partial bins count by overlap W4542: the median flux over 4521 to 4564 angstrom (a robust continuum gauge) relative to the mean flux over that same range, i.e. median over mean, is 1.01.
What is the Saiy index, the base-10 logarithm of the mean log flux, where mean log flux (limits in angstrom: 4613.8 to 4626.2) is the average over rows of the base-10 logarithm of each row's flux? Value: 0.0901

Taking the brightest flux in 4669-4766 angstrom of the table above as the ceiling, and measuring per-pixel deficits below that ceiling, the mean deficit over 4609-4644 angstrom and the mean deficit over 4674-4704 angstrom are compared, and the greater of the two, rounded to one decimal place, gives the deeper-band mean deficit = 3.2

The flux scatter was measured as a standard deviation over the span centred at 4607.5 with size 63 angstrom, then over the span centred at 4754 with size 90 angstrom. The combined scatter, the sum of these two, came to 2.2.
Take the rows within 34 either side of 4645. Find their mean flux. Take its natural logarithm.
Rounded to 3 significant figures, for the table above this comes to 2.82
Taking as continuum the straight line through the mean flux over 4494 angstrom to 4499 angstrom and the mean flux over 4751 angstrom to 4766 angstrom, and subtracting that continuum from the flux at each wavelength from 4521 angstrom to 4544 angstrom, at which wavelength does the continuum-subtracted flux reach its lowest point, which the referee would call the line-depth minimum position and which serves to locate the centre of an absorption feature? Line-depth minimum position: 4537.5 angstrom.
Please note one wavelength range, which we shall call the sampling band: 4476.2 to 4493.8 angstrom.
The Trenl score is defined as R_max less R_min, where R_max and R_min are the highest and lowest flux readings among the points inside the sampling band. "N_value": 6.6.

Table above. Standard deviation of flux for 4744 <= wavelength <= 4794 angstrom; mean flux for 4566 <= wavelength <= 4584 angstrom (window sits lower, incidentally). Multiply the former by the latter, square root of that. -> 4.3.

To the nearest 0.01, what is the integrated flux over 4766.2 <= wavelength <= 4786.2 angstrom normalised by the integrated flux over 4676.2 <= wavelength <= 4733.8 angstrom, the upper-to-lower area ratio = 0.32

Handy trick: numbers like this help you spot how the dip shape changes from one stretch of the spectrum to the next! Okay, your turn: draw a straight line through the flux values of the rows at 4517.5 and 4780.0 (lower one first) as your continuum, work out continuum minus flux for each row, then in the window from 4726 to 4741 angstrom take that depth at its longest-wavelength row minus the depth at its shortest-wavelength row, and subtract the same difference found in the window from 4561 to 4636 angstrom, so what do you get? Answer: 1.3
